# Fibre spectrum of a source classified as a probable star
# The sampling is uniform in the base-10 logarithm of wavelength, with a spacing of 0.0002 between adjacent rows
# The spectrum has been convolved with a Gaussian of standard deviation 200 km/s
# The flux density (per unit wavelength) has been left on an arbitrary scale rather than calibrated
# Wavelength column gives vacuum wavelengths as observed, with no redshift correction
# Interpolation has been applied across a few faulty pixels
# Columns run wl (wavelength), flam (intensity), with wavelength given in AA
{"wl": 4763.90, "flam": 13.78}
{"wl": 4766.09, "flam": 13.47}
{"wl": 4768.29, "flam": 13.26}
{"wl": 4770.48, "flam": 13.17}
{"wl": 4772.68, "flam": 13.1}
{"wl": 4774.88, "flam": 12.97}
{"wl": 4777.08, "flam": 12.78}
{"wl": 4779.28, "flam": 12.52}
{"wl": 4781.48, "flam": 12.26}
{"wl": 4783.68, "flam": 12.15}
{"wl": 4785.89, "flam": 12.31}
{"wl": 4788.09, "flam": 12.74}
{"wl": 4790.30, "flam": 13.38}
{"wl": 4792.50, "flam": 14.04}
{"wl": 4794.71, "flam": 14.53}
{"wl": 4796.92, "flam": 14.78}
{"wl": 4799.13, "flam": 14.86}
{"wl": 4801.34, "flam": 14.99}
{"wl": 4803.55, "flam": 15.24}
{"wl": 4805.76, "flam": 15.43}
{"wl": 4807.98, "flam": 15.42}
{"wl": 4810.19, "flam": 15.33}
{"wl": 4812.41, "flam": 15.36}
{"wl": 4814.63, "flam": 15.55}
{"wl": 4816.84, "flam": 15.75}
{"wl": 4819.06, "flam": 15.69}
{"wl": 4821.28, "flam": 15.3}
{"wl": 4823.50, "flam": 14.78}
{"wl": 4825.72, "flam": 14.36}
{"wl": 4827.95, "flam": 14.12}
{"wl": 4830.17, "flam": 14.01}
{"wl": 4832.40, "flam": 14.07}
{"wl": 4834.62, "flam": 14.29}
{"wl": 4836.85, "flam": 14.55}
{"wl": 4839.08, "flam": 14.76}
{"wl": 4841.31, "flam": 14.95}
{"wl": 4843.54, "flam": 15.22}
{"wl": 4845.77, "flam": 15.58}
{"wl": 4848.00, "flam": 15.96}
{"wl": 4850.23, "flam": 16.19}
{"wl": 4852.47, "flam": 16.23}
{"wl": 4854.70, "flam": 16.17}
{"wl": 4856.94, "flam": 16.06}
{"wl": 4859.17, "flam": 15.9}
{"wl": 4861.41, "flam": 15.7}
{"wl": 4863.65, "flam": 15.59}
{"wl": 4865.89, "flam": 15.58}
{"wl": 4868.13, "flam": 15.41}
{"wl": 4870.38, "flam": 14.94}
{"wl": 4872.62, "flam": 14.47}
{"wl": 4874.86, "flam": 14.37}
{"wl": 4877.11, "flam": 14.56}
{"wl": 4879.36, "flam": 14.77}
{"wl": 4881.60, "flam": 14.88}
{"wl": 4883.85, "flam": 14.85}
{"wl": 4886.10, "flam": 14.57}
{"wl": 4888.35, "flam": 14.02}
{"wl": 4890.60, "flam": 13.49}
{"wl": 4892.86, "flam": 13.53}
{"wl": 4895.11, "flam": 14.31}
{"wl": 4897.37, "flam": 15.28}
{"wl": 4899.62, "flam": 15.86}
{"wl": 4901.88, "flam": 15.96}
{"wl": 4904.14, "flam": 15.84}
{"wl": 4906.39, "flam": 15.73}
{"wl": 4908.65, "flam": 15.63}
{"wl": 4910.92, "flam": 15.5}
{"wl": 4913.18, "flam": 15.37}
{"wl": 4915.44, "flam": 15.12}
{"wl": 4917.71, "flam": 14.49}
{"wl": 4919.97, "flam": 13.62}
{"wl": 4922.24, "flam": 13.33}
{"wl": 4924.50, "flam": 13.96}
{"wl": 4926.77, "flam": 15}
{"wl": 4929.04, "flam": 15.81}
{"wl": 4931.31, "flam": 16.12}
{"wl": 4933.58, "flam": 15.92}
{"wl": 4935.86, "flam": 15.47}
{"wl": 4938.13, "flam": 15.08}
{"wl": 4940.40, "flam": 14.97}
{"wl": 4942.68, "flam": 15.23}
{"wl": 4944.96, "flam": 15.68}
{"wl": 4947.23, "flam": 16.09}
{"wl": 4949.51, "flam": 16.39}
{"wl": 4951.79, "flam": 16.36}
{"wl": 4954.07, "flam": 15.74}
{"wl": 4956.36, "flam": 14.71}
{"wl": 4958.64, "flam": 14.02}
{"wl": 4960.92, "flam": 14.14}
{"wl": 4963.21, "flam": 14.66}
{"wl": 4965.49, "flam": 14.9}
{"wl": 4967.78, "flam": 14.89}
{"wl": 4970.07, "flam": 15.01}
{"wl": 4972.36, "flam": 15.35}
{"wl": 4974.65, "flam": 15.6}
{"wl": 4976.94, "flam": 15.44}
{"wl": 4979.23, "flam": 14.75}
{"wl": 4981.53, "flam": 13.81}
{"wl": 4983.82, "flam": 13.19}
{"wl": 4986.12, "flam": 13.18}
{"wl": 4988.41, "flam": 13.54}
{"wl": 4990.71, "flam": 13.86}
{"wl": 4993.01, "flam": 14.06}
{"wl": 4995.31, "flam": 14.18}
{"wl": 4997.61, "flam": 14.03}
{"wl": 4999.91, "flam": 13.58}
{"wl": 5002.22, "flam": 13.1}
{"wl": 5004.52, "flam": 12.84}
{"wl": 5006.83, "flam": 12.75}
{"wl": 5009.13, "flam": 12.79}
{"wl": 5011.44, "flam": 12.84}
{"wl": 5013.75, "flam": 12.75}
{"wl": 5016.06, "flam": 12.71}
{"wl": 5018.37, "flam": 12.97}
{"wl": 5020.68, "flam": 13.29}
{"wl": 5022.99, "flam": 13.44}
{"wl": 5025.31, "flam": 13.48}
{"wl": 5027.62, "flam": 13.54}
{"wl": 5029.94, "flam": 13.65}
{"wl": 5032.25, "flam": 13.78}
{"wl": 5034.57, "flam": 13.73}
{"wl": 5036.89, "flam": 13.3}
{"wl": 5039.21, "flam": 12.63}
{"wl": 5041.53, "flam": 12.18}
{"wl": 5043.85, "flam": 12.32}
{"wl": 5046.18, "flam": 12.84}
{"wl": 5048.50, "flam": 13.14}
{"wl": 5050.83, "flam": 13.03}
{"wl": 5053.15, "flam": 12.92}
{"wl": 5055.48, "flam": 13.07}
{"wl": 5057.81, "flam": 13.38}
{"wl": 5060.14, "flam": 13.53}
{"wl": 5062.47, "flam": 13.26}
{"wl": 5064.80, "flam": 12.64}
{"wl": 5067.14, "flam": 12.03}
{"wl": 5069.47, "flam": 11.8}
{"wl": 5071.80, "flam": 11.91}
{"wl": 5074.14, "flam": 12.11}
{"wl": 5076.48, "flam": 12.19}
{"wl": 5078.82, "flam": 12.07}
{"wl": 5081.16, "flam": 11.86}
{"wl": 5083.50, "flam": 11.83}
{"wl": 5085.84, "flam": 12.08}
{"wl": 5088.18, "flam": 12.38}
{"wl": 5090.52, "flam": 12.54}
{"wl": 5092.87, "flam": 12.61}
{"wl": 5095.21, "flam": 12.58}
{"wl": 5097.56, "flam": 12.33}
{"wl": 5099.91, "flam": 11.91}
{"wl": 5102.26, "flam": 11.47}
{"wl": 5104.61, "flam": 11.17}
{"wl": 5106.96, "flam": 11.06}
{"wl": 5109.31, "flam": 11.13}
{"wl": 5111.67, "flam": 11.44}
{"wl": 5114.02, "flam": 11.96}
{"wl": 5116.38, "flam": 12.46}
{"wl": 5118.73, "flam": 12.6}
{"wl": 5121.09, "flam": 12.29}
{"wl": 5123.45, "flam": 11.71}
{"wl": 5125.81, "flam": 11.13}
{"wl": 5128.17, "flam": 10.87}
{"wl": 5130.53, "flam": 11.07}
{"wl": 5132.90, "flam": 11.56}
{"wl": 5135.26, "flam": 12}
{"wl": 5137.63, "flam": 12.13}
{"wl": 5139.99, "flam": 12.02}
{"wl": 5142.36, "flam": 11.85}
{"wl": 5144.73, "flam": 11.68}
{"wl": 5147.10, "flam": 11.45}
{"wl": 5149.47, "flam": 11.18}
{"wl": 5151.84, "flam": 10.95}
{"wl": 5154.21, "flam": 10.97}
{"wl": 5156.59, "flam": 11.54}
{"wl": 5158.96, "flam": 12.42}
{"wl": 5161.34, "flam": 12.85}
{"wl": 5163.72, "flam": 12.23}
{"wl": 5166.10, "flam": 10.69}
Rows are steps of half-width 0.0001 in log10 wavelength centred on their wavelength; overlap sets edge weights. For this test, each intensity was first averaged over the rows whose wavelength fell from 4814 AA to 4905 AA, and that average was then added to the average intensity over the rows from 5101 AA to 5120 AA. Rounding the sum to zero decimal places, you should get 27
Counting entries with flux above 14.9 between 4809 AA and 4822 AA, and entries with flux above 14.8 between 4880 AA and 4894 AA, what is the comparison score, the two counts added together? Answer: 8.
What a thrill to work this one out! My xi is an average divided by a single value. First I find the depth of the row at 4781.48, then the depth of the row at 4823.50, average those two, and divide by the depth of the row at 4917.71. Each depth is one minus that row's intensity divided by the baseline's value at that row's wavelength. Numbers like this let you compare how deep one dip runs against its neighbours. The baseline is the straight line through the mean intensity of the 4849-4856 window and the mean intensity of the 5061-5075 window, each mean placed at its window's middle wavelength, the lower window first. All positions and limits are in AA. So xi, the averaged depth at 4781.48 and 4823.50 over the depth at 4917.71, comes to 6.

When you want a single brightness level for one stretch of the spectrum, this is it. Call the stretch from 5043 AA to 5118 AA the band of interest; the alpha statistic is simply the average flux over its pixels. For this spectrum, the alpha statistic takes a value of 12.3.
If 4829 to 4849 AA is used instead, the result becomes 14.8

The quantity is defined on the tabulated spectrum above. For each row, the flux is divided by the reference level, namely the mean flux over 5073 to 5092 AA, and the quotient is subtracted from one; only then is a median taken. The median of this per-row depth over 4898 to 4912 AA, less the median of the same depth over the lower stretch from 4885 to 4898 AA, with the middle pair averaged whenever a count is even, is -0.13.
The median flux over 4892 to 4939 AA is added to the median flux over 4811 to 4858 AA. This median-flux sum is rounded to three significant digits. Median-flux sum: 30.7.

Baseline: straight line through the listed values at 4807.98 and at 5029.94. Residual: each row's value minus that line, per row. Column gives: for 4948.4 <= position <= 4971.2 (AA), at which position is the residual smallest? 4958.64 AA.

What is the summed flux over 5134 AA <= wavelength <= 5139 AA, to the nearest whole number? 24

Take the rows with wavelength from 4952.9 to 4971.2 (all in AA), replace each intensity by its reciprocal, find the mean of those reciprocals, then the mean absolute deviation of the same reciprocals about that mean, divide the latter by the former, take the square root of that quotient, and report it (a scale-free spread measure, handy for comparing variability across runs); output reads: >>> 0.160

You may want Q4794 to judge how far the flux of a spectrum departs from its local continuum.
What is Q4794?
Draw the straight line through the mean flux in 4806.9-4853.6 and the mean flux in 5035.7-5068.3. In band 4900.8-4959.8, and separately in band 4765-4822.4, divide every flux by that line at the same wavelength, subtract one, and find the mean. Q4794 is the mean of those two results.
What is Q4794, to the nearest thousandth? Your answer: -0.003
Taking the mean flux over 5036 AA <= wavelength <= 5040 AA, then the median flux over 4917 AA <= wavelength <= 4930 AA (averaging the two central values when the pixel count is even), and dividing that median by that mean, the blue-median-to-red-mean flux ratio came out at 1.10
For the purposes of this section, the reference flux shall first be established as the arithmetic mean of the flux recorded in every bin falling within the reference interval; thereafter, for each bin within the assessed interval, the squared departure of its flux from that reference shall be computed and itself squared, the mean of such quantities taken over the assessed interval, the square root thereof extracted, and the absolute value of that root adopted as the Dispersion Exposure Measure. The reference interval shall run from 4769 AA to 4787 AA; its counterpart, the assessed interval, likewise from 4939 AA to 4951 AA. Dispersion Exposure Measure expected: 10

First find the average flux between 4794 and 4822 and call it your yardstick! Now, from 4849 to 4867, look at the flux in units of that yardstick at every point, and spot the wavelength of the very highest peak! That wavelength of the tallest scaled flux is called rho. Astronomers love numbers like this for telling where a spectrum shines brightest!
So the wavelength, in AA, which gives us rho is 4852.47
